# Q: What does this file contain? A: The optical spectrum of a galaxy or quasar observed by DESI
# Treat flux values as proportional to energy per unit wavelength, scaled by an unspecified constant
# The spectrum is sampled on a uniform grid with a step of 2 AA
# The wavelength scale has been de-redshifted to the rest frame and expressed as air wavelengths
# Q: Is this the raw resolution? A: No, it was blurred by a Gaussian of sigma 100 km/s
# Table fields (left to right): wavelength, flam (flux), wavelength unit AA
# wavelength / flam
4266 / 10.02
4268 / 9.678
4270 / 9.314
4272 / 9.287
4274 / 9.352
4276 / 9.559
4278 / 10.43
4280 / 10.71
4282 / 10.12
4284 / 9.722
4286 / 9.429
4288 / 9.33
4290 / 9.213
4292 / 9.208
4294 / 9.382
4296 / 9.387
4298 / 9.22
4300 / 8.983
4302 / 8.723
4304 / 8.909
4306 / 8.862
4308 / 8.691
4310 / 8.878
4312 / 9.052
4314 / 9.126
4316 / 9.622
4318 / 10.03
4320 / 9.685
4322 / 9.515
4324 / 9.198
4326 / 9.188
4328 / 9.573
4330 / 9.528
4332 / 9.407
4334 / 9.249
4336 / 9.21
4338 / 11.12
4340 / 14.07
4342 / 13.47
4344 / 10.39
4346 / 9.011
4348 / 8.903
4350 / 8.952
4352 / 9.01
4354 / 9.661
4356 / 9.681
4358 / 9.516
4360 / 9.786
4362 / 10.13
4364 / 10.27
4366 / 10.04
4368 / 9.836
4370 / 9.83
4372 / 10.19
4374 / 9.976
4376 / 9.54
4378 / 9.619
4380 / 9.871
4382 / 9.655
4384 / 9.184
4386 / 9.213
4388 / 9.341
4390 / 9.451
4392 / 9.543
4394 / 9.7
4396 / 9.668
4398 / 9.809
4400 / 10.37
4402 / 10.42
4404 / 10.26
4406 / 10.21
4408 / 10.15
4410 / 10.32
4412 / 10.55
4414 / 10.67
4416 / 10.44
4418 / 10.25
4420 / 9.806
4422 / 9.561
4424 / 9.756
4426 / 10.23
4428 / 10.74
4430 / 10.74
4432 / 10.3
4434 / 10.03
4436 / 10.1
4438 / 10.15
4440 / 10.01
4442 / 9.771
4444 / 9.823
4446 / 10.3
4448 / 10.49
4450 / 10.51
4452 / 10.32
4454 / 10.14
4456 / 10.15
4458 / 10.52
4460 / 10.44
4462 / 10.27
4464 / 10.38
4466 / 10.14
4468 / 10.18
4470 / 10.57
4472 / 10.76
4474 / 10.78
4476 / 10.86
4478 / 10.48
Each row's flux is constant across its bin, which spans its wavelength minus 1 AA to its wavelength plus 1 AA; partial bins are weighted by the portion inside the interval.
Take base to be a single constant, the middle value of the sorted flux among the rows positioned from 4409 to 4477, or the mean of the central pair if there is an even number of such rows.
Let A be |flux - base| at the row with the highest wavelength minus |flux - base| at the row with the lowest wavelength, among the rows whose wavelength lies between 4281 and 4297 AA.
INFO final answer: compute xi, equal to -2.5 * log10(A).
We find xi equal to 0.3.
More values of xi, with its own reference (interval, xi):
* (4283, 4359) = 1.7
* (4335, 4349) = 1.3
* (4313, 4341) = -1.0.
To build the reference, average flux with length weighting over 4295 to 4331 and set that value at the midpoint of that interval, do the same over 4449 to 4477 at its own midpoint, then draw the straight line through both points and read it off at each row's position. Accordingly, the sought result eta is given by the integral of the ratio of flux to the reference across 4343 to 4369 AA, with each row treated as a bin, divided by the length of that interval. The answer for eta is 1.01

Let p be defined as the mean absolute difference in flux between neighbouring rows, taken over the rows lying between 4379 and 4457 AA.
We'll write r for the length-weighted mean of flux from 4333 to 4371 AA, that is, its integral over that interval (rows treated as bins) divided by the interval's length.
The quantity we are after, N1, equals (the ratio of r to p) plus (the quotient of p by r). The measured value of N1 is 52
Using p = 0.19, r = 10.1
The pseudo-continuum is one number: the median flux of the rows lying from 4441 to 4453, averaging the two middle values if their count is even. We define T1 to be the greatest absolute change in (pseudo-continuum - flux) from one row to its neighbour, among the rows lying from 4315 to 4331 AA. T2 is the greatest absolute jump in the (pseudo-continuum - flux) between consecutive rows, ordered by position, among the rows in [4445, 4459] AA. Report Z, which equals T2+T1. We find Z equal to 0.78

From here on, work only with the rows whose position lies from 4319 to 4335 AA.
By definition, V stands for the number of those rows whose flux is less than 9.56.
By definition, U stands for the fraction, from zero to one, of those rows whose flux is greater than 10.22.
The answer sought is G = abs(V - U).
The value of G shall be 6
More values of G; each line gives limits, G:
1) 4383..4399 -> 5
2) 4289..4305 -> 8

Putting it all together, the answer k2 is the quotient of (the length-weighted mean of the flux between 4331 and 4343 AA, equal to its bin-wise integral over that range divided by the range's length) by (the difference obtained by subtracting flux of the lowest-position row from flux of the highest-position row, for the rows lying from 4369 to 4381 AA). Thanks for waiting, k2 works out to 270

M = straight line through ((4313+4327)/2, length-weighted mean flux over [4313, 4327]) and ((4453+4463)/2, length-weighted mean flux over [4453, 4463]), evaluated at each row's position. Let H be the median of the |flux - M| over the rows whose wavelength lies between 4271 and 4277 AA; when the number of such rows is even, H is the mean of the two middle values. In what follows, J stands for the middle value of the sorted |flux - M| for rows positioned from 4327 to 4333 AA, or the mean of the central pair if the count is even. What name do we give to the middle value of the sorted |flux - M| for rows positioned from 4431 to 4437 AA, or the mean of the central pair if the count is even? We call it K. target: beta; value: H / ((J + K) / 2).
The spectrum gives 1.7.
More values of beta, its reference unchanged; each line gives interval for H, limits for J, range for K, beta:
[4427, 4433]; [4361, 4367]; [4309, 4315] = 1.5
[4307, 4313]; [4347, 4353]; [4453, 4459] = 1.3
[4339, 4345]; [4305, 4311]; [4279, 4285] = 5.5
